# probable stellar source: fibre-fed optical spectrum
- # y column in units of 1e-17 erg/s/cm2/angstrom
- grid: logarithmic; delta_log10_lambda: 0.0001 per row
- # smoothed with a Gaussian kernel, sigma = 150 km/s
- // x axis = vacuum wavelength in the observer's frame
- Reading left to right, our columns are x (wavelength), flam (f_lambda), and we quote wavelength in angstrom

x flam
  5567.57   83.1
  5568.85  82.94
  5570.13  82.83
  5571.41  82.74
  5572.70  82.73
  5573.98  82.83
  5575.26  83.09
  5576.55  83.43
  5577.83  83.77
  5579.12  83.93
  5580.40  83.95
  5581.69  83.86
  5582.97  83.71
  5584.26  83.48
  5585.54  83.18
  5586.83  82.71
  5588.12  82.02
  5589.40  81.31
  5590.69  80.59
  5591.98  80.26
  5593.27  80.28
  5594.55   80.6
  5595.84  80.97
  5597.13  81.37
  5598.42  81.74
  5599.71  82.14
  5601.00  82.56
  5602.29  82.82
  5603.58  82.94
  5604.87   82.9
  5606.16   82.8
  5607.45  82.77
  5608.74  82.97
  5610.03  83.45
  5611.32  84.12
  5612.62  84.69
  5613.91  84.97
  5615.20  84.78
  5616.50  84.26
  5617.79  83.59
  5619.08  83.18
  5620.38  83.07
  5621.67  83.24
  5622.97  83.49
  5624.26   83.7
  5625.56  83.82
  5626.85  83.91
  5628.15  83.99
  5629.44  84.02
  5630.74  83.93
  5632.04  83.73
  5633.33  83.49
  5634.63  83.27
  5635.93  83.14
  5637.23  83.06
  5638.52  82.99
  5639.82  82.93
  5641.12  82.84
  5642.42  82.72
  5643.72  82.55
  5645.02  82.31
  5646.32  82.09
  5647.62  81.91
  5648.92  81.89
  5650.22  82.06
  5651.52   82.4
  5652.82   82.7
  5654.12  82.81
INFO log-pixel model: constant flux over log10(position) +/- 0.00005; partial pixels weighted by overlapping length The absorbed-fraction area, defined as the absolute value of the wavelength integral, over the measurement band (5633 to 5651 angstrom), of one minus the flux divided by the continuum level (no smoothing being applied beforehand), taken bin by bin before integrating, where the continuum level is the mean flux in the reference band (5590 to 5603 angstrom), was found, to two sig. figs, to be 0.30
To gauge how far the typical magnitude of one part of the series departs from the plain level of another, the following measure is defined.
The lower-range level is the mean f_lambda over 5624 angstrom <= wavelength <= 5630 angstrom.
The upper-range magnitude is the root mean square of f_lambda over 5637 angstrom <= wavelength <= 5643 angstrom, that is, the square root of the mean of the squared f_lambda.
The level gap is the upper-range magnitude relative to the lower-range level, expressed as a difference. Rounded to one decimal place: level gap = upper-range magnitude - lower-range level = -1.0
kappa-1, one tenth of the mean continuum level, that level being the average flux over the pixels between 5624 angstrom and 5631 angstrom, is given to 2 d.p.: 8.39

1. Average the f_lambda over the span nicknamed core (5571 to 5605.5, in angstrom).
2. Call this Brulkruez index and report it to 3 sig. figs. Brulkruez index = 82.4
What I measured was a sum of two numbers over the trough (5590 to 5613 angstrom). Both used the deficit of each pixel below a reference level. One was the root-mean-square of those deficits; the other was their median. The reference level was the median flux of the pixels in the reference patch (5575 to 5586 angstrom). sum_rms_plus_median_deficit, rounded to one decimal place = 3.0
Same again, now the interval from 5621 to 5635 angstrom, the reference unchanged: 0.2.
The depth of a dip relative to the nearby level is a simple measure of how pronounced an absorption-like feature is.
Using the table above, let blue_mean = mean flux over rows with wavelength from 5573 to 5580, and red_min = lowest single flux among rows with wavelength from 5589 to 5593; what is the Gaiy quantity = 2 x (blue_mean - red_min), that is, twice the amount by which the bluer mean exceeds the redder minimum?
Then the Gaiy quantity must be 6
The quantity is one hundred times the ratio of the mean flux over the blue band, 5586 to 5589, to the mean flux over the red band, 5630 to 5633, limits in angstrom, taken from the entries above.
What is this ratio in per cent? 98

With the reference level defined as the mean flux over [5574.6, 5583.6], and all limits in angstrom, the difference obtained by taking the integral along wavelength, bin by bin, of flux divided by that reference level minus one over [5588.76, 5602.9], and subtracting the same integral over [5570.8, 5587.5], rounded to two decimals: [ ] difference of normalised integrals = -0.33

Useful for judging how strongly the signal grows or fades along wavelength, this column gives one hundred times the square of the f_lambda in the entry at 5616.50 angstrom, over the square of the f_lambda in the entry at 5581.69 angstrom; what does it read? 101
